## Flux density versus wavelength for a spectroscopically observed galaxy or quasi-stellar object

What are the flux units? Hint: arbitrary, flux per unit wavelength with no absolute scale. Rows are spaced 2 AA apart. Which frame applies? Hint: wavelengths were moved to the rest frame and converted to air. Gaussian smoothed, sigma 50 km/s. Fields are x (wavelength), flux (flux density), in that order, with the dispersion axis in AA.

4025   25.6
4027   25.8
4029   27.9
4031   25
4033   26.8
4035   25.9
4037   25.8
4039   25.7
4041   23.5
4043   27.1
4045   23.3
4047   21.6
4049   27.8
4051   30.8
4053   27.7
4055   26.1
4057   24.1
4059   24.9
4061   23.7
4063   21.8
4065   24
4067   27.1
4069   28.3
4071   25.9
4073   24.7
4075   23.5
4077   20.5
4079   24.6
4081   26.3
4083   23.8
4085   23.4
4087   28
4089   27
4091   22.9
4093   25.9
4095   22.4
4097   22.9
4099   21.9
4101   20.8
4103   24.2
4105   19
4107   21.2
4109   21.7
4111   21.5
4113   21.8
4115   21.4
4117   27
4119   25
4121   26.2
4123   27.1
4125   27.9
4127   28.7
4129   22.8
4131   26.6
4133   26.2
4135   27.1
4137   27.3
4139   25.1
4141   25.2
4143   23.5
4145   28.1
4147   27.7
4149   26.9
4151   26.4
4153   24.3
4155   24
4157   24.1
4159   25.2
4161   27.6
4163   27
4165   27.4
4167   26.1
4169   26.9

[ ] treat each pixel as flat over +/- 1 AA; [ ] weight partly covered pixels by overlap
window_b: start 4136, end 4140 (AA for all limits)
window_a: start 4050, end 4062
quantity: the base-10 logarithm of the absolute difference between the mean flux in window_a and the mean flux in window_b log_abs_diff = -1.8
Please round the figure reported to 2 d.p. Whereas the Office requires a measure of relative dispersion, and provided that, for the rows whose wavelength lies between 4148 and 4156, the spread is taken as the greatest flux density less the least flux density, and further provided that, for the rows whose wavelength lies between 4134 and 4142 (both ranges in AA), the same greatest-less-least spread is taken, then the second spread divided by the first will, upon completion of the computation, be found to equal 0.76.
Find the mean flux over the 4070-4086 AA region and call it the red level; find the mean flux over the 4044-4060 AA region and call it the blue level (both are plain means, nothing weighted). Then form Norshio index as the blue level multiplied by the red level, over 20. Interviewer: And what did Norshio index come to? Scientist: 31.1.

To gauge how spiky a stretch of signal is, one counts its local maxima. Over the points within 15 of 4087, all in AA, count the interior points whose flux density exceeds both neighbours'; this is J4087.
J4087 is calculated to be 4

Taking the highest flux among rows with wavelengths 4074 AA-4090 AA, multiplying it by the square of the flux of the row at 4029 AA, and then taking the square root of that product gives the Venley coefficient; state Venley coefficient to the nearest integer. 148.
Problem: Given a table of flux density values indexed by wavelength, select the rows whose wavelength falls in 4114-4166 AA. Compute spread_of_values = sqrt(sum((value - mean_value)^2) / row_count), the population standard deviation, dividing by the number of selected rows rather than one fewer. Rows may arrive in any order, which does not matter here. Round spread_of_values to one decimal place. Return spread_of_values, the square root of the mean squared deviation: 1.8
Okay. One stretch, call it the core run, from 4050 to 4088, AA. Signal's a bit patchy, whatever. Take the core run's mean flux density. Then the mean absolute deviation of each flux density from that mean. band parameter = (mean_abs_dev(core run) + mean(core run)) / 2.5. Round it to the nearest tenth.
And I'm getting 10.9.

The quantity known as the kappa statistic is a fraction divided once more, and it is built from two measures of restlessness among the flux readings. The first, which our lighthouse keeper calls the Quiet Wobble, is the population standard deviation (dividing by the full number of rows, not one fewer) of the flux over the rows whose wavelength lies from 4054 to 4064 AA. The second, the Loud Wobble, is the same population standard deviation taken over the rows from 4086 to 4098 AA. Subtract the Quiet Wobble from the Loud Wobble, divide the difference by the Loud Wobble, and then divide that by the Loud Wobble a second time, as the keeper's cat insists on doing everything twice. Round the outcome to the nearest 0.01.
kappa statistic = 0.16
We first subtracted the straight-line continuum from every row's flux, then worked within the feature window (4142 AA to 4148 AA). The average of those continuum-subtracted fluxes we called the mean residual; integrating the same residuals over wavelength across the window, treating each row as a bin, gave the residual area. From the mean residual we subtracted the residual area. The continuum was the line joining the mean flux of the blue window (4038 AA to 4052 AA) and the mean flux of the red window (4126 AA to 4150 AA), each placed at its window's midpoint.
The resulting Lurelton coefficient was -1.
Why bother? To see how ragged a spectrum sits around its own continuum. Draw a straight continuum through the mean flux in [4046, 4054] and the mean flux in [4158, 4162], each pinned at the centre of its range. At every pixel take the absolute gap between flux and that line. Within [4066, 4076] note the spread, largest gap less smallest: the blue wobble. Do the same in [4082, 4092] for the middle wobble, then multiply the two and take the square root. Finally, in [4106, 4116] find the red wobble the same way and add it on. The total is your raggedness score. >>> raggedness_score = 4.0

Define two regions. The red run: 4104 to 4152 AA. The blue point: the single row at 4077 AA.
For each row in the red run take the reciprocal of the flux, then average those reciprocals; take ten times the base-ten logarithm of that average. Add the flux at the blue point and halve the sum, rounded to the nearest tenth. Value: 3.3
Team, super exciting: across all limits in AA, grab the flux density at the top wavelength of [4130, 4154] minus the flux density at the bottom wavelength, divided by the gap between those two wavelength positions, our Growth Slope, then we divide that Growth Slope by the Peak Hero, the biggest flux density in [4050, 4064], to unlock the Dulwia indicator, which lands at -0.003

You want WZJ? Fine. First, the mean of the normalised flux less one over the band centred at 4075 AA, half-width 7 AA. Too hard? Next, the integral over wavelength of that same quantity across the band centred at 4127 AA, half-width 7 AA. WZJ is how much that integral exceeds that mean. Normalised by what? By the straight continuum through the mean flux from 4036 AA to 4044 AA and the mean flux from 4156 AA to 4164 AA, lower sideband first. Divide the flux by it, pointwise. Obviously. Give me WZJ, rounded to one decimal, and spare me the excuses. 0.4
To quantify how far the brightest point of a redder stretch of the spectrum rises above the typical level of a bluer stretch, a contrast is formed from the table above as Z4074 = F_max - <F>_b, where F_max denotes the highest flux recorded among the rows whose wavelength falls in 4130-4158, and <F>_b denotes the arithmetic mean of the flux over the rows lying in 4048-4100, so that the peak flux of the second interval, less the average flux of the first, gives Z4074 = 3.1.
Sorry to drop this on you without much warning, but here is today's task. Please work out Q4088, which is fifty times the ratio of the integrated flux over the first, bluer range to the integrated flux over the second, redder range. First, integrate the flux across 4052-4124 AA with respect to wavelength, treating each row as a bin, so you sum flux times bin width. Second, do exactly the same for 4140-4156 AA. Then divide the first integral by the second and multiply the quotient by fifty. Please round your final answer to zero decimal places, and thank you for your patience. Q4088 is 211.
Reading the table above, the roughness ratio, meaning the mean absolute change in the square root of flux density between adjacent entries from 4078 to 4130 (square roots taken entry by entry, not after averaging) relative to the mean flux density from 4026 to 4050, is 0.0084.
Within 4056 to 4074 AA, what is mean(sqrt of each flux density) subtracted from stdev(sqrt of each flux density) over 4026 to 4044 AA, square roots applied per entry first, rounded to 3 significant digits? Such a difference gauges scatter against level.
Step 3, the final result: -4.87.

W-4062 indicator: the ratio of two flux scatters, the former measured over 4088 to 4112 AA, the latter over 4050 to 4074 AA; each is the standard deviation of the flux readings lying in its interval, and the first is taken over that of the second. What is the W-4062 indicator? 0.91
